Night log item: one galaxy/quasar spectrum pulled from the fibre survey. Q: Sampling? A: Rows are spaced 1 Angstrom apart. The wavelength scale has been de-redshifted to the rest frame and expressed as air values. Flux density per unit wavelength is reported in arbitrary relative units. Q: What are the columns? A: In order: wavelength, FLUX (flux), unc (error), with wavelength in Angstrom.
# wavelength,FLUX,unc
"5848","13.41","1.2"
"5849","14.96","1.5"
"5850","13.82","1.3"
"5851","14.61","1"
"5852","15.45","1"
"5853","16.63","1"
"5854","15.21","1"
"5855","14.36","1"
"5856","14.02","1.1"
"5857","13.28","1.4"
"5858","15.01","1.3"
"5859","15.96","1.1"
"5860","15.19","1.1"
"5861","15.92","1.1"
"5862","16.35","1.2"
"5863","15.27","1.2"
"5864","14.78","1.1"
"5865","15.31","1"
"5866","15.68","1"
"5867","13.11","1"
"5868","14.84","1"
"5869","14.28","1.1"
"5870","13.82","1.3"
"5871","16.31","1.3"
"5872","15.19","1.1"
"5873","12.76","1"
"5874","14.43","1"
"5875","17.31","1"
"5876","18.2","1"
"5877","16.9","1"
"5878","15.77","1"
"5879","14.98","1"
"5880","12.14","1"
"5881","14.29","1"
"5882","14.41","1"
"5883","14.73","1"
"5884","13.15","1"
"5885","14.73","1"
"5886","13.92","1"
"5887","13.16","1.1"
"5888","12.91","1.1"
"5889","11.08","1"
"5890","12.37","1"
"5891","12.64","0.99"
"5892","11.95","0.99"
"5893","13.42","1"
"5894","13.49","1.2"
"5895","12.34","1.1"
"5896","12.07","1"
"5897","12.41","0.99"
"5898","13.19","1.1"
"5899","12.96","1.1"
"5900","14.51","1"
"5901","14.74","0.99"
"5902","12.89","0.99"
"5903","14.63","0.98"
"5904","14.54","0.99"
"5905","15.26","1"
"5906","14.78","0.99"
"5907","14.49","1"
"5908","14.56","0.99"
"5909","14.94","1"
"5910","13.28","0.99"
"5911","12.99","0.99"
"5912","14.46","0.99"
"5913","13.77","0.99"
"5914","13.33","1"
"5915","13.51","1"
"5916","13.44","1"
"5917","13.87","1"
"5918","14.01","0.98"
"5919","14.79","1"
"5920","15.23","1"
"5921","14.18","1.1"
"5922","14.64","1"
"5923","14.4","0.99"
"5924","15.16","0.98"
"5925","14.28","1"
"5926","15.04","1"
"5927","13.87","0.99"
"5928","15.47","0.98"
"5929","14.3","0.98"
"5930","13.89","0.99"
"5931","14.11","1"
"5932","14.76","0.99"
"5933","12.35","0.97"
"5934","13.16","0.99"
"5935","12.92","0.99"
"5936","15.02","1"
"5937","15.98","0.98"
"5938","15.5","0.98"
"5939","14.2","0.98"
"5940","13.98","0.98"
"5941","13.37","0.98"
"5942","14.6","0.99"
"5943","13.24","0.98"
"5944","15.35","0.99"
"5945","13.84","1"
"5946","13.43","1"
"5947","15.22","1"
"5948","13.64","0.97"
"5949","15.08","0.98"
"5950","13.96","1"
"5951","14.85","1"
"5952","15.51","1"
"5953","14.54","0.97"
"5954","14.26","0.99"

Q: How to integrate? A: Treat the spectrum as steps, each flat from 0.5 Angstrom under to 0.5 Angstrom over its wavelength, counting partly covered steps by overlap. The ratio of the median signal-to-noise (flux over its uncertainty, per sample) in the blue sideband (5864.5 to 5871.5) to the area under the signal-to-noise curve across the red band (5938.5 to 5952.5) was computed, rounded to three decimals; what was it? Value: 0.065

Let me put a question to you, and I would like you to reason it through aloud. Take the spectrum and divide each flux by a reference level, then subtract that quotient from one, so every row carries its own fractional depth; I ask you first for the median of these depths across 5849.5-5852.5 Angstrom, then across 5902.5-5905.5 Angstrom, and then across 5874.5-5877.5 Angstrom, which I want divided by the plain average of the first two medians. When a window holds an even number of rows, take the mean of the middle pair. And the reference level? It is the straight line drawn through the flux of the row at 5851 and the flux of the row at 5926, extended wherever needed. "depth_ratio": -19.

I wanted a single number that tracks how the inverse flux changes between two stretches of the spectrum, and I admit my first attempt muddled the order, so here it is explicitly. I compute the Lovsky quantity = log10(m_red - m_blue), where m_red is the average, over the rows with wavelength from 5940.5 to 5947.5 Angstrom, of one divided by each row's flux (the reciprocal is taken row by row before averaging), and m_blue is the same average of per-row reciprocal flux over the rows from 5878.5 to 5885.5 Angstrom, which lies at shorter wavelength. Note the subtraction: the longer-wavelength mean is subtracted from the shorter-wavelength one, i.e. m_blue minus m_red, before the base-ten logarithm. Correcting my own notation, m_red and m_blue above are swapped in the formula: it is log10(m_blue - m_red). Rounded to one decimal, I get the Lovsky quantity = -3.2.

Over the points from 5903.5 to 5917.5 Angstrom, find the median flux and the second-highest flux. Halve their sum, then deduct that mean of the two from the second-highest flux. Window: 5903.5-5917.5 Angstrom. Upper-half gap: 0.39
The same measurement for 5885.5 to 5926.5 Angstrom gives 0.68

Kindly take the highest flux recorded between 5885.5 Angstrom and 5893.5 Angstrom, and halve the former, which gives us 7.0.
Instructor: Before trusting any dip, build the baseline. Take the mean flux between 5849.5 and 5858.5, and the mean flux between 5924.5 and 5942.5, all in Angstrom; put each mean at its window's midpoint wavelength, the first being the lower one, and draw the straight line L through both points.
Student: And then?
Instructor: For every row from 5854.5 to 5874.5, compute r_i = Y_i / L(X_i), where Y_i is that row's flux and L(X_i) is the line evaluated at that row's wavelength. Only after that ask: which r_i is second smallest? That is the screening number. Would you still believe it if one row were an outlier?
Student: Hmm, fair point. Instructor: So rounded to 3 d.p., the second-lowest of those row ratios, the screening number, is 0.896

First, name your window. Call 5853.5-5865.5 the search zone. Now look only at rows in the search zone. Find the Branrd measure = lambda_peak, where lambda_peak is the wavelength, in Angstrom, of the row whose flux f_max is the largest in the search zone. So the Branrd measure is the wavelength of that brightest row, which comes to 5862 Angstrom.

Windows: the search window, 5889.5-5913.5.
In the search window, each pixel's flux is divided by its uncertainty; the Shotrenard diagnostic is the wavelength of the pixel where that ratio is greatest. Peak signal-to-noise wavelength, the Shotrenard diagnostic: 5905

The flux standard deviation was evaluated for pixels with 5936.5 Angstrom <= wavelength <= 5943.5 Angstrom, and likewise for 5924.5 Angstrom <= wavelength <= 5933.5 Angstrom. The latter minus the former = -0.1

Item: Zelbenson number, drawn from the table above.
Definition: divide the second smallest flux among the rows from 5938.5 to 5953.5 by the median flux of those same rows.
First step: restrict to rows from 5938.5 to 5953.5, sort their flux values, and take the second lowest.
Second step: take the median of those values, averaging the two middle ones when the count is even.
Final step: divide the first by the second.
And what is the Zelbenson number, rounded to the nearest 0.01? 0.94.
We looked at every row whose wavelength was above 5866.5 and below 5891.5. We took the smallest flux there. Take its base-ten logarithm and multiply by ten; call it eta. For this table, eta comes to 10.4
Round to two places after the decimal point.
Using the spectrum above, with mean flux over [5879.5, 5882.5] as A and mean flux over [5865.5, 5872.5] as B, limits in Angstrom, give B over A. 1.08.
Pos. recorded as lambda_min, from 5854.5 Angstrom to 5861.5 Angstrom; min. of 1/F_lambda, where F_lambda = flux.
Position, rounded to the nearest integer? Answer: 5859 Angstrom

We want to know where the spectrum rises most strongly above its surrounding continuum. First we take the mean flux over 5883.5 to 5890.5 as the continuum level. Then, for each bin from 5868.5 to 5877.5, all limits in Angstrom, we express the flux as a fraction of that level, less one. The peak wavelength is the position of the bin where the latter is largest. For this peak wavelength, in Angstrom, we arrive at 5876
